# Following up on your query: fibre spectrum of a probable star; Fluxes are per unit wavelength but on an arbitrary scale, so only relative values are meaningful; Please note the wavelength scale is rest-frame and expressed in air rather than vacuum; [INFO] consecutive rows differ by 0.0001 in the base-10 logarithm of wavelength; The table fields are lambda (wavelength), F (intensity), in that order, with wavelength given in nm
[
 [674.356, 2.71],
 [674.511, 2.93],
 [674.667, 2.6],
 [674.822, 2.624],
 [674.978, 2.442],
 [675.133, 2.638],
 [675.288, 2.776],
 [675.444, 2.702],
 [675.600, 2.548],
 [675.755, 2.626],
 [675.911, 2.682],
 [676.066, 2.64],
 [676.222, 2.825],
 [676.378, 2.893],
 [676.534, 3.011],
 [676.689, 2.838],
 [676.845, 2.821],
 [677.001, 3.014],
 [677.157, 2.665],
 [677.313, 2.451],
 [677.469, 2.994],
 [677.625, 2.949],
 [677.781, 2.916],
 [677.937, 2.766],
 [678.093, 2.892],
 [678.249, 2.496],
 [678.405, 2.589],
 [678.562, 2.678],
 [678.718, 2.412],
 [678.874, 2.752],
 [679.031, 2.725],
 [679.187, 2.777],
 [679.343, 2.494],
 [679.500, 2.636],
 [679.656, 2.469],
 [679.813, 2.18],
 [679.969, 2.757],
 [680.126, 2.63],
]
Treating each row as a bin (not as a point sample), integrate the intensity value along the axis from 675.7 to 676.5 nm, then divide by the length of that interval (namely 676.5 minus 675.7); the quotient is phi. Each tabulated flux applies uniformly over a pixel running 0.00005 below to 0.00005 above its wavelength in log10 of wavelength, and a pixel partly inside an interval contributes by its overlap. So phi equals 2.75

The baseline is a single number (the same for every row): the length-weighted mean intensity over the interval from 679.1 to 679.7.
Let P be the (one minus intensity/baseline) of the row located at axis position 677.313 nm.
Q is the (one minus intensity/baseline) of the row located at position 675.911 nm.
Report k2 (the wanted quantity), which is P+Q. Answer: 0.030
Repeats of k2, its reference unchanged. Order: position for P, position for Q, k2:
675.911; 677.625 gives -0.161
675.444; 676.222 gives -0.121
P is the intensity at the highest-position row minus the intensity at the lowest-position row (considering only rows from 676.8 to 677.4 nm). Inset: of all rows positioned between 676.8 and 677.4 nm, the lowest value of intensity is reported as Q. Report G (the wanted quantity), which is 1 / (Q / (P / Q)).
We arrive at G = -0.062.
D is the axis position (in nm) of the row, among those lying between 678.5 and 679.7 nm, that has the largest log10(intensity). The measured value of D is 679.187 nm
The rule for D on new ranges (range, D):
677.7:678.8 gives 677.781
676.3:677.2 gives 677.001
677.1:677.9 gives 677.469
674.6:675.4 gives 675.288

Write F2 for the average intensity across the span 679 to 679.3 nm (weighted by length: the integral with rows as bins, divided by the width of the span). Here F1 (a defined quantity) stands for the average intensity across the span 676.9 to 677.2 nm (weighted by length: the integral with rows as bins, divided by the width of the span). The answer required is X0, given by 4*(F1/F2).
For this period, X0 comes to 4.2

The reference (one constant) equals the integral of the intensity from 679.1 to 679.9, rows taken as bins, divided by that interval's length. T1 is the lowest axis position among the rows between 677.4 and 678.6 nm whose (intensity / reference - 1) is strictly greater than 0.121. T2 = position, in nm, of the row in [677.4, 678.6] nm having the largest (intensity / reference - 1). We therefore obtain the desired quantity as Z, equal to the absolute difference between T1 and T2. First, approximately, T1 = 677.469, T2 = 677.469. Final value 0.00 nm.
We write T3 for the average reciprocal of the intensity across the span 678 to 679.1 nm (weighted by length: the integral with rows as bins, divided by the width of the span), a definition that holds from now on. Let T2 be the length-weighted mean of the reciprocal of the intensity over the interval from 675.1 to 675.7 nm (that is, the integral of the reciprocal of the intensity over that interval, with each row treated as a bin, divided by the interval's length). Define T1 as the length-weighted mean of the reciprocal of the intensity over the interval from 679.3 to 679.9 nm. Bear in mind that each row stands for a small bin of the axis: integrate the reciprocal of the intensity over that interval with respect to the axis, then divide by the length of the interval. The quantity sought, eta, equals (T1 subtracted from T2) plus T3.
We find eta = 0.34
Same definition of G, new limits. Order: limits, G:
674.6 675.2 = 0.006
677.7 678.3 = -0.067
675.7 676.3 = 0.029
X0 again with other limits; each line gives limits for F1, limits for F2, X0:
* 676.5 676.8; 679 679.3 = 4.3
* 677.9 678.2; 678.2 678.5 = 4.4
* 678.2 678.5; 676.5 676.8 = 3.5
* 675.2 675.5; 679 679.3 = 4.0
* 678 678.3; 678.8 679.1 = 4.0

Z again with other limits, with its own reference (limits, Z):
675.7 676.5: 0.16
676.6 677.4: 0.31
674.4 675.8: 0.00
